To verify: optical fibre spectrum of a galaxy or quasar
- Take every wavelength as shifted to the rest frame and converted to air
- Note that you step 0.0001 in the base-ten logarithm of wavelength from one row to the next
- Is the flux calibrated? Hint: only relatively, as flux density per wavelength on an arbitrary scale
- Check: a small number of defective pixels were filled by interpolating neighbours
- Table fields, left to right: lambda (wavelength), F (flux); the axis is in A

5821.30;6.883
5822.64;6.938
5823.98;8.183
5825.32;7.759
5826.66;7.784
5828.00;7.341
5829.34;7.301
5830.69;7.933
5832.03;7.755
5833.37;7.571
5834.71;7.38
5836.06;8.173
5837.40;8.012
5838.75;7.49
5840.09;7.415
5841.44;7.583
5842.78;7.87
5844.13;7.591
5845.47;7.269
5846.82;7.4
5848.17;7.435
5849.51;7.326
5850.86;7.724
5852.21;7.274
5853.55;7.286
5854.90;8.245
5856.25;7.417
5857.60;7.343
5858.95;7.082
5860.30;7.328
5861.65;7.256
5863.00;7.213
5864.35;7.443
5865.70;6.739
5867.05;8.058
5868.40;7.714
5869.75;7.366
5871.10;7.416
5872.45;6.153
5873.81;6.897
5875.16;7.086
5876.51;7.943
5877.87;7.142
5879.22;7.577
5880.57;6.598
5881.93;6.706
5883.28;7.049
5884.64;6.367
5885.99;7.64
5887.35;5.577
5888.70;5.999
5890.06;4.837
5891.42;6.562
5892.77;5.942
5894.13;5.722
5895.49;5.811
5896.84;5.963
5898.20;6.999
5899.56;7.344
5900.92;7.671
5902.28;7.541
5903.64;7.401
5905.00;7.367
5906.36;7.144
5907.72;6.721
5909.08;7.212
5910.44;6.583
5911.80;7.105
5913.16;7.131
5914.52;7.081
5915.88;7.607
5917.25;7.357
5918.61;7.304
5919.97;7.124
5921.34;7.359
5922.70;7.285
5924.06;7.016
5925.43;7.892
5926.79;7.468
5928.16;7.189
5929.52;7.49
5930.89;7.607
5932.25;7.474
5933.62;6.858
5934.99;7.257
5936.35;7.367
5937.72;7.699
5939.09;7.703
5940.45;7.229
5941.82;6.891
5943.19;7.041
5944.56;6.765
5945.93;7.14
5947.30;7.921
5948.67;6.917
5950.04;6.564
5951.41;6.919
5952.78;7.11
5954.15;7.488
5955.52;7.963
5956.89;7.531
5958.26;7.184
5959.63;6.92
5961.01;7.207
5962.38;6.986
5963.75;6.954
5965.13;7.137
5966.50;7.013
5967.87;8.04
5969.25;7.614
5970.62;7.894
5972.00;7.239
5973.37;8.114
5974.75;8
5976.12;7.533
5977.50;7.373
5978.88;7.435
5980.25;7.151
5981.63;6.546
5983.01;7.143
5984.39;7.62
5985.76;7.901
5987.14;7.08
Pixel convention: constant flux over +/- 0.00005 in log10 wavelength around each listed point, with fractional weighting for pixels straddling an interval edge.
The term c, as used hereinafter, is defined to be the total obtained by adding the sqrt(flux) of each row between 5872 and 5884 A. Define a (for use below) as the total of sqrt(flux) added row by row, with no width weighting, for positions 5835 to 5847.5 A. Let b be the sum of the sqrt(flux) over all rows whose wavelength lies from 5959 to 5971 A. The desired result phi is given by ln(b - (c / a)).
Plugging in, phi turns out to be 3.151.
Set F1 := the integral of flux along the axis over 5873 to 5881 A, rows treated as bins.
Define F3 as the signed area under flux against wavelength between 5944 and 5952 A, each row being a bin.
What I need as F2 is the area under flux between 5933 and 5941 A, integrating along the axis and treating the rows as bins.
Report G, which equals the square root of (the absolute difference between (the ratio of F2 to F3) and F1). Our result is 7.52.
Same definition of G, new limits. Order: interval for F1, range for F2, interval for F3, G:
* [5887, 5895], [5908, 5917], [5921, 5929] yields 6.72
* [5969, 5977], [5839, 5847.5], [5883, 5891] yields 7.78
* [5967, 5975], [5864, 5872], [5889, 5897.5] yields 7.82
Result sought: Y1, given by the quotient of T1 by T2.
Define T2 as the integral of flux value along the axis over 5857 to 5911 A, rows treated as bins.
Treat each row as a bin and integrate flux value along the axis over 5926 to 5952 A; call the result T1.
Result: 0.50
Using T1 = 188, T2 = 373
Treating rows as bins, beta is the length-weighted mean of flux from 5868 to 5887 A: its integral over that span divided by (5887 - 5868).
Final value 7.08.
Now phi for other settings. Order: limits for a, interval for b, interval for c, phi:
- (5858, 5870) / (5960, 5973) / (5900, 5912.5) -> 3.152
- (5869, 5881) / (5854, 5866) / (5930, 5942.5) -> 3.151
